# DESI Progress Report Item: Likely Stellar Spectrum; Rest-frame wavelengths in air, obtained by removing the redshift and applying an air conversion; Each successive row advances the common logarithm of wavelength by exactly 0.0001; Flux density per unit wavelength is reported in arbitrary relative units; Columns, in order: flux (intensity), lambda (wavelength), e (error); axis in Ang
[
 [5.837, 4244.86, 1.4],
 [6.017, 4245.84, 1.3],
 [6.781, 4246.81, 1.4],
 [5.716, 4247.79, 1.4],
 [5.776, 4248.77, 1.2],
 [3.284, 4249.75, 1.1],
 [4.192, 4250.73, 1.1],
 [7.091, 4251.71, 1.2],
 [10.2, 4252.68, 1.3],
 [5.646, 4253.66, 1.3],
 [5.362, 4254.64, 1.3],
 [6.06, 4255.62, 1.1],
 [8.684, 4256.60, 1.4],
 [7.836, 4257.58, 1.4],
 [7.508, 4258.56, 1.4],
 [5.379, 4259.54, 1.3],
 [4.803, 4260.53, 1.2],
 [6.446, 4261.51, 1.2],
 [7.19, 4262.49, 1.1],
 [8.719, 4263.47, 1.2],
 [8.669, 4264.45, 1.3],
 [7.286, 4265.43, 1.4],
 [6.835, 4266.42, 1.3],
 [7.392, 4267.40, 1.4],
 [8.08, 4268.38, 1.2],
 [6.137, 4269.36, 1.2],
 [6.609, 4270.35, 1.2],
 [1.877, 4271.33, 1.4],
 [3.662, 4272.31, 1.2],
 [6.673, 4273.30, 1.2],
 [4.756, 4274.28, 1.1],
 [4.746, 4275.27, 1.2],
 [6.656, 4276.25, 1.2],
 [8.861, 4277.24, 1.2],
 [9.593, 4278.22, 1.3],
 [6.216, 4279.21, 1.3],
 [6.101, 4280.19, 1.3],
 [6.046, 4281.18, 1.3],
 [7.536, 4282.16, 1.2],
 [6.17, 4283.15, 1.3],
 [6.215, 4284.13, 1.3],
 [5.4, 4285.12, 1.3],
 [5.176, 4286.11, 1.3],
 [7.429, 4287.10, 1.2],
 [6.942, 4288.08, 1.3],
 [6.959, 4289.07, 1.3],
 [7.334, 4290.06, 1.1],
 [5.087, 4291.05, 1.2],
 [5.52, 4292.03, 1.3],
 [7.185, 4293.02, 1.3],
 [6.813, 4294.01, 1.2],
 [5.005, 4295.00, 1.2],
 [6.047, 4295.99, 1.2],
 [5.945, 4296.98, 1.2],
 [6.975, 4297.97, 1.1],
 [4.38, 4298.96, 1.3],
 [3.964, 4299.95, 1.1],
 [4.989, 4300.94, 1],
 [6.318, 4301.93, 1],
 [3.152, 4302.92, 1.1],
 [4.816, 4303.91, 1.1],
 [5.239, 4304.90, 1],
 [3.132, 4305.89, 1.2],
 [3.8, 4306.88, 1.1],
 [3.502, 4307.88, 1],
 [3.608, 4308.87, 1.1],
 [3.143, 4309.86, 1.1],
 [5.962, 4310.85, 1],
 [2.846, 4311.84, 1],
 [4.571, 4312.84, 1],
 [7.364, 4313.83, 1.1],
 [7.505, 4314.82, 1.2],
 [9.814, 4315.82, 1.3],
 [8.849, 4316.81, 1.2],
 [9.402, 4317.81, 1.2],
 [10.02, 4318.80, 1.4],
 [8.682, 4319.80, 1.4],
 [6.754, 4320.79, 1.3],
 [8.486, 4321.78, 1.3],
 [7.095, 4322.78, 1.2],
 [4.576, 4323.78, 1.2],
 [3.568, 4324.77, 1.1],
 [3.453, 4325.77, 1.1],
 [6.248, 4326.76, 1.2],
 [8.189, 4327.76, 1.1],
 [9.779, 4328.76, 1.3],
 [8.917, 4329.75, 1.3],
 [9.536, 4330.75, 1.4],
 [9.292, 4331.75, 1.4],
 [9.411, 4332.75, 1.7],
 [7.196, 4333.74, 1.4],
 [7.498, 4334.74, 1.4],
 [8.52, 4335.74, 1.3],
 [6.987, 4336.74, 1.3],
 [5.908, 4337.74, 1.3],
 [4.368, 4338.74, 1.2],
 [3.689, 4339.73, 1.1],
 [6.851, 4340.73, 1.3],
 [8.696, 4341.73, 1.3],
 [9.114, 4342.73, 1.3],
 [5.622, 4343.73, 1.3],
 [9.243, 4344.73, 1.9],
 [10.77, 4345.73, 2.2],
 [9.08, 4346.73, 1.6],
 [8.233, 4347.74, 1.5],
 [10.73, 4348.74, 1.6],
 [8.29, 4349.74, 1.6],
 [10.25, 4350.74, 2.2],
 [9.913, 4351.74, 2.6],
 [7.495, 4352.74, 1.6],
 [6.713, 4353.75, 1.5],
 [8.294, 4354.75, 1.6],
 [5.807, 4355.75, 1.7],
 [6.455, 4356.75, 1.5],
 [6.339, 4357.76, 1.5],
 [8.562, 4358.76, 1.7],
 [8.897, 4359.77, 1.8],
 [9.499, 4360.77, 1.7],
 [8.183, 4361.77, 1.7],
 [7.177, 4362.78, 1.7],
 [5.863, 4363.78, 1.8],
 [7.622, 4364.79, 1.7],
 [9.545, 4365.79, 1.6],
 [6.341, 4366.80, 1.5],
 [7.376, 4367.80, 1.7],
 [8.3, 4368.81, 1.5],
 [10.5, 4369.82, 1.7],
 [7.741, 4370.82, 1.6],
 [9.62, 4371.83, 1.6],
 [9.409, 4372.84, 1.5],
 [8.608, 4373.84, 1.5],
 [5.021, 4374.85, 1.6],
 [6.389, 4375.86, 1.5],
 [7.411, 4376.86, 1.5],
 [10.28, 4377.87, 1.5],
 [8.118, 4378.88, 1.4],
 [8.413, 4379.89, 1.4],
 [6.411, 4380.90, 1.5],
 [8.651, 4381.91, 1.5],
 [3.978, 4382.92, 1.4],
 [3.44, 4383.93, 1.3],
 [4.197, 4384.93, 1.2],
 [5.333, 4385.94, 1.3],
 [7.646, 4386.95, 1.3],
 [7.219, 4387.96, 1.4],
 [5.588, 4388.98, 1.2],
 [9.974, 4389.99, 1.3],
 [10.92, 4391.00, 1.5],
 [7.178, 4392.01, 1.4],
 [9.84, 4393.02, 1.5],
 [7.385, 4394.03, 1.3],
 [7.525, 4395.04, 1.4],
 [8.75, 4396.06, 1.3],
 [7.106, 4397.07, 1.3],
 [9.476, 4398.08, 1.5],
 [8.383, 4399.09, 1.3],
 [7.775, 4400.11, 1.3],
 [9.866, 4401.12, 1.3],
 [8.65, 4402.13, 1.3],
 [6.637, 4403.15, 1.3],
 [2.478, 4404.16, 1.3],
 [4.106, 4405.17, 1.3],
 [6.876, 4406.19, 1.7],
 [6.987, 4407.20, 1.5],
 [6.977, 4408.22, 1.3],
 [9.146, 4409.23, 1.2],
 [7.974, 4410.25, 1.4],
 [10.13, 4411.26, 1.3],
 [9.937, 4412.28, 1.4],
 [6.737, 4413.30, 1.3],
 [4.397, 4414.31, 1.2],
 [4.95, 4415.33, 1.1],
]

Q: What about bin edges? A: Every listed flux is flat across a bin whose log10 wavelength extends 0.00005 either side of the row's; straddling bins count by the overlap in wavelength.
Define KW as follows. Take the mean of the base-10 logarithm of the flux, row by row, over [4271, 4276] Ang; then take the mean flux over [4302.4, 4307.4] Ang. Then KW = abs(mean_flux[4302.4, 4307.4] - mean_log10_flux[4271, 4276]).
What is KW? 3.4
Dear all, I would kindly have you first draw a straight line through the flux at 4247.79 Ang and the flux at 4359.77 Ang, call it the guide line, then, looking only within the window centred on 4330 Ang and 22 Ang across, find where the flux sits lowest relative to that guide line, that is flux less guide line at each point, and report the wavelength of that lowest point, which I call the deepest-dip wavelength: 4339.73 Ang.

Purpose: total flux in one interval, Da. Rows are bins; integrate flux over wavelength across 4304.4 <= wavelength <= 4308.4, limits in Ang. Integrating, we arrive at 16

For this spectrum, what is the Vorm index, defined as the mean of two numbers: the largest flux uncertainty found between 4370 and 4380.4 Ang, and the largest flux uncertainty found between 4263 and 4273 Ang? 1.50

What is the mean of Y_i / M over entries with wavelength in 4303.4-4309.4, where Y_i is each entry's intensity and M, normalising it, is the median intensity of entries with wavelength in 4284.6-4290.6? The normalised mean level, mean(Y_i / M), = 0.58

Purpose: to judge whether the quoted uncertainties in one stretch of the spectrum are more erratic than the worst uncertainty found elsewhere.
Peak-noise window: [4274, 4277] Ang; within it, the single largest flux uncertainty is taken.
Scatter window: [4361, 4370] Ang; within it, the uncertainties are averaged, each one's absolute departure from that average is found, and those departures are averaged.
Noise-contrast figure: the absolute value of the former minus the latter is 1.12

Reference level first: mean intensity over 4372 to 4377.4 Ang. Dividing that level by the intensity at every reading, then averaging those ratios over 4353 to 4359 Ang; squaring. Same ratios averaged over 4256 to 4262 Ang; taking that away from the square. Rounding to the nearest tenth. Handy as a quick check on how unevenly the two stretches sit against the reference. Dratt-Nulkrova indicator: 0.0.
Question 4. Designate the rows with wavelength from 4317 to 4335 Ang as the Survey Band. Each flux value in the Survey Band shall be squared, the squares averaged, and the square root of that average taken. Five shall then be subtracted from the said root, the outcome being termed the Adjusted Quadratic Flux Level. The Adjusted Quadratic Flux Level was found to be 2.9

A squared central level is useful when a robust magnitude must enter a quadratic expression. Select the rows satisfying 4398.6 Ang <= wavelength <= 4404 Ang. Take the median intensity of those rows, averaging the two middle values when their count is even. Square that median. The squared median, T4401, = 70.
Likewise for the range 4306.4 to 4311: 13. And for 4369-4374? 89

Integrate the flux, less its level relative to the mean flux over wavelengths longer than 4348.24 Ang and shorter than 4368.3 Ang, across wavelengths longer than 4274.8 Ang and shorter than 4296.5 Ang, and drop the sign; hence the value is 32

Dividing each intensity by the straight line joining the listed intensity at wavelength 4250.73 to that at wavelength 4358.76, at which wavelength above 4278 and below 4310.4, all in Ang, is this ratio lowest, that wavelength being 4309.86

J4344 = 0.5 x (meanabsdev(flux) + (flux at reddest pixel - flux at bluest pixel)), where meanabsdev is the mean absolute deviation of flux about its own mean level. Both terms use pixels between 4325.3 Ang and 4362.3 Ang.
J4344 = 3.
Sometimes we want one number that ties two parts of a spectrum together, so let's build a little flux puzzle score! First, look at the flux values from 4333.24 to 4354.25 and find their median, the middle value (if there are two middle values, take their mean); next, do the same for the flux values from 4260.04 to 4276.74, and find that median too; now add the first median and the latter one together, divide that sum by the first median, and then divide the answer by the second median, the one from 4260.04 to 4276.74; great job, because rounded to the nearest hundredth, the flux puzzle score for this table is 0.27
